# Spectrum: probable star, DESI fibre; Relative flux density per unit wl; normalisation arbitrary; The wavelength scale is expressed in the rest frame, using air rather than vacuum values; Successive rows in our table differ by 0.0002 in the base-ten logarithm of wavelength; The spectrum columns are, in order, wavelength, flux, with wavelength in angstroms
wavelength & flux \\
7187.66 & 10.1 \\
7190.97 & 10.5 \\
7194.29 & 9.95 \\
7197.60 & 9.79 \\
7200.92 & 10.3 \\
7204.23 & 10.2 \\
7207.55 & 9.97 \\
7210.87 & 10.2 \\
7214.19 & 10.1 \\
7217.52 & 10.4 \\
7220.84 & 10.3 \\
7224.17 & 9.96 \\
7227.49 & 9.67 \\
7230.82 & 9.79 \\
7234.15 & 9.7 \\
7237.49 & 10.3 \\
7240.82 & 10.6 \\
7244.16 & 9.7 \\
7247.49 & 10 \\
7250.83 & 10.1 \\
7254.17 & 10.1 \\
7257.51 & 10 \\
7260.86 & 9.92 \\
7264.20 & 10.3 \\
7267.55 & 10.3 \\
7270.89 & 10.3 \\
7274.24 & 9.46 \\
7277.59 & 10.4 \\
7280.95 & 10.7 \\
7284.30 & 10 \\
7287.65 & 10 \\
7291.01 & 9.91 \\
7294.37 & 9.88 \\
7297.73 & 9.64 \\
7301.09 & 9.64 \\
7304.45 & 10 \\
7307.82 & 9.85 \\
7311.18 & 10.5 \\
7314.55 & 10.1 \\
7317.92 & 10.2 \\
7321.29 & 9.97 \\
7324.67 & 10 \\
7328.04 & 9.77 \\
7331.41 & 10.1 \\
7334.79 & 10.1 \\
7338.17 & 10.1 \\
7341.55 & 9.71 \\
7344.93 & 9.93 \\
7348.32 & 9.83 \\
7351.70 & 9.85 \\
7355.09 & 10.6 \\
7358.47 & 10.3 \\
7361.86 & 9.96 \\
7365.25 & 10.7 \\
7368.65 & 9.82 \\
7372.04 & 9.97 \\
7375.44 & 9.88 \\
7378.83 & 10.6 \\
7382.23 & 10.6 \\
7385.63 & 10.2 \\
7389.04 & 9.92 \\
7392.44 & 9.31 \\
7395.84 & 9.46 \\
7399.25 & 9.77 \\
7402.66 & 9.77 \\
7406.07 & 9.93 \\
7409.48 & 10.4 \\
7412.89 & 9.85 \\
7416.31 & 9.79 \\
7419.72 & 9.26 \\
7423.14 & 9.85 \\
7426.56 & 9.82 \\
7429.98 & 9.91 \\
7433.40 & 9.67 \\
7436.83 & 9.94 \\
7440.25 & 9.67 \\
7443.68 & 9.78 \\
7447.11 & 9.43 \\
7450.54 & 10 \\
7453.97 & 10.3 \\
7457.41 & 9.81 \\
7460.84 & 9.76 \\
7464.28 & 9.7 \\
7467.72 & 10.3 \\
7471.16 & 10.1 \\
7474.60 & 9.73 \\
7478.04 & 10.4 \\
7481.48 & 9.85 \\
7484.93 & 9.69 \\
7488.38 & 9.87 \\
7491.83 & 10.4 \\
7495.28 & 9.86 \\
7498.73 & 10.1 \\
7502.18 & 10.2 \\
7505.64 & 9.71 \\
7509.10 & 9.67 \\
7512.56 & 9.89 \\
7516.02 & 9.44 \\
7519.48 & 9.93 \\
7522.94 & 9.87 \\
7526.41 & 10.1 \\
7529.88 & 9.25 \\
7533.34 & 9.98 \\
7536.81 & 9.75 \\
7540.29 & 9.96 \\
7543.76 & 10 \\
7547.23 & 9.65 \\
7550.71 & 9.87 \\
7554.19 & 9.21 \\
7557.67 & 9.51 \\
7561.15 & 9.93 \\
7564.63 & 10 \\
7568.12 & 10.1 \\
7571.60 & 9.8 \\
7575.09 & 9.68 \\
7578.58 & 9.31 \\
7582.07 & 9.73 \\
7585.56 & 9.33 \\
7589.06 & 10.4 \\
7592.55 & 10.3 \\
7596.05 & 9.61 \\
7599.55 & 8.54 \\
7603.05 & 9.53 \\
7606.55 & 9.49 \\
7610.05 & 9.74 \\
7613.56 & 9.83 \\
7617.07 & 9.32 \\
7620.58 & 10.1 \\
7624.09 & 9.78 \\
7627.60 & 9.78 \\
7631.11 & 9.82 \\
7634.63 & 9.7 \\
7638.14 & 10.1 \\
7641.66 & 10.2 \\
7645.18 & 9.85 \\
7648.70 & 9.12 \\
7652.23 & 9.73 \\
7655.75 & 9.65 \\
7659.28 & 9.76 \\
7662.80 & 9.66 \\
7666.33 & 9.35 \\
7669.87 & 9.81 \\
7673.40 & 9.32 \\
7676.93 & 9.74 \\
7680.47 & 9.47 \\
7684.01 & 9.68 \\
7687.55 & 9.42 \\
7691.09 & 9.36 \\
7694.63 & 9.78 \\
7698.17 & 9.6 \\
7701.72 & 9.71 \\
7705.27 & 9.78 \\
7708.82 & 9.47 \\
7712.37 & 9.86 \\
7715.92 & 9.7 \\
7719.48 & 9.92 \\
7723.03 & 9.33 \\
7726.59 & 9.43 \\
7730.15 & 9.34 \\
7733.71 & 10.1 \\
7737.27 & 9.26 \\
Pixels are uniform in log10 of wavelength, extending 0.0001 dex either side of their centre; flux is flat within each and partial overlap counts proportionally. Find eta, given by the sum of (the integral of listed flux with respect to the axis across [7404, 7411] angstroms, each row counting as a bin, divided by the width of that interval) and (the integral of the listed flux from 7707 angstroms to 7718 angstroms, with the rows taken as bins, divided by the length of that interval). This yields 19.8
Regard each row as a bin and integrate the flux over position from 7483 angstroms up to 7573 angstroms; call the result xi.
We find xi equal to 885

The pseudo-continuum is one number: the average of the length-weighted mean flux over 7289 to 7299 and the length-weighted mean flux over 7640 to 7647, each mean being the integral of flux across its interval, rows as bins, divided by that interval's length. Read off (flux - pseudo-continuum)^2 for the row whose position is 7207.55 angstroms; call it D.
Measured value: 0.003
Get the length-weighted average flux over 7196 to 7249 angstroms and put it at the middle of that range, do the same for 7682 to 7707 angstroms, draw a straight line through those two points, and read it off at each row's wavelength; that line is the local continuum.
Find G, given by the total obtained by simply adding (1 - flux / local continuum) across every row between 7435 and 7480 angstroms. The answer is -0.102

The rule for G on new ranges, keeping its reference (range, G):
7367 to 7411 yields -0.088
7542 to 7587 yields 0.050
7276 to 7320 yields -0.094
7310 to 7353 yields -0.069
